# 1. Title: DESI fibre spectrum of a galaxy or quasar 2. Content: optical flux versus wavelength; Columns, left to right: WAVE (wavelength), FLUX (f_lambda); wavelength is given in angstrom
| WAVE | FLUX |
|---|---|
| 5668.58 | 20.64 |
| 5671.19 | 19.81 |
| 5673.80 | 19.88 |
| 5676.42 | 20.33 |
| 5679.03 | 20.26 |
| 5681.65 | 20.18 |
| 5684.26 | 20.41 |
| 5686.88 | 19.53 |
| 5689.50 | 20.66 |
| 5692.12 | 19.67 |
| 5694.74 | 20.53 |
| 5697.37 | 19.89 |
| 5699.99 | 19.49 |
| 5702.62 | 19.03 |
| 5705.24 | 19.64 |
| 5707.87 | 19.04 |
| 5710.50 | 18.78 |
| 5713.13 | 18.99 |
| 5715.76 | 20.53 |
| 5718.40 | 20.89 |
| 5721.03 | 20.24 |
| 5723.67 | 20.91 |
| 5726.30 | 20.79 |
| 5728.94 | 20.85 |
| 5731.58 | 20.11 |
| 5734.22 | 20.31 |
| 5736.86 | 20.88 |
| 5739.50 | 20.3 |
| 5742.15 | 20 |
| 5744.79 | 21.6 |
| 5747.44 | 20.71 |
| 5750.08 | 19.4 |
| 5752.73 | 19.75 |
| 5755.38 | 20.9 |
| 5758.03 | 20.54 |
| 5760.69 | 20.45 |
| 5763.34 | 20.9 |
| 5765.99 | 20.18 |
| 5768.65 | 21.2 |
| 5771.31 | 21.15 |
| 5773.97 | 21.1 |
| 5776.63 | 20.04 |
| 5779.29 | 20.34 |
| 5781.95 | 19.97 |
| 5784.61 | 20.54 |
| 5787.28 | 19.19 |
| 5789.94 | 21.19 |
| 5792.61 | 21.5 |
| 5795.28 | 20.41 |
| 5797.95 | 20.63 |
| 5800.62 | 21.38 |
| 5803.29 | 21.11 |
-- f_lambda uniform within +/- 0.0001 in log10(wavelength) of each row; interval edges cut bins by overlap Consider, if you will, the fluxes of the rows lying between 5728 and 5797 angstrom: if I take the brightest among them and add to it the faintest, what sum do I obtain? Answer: 40.8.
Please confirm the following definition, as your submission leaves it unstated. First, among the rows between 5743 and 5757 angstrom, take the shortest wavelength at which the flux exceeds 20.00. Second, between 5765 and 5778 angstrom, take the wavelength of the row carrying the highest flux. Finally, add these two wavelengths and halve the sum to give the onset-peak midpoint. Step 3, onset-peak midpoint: 5756.7 angstrom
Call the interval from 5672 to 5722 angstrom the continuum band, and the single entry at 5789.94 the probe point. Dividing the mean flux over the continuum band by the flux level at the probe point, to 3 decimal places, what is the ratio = 0.939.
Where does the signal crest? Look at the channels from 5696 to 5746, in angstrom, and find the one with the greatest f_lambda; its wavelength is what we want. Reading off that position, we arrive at 5744.79 angstrom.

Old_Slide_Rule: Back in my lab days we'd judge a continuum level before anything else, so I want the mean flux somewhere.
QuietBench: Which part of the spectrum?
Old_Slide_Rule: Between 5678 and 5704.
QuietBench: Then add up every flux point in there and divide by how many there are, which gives 20.0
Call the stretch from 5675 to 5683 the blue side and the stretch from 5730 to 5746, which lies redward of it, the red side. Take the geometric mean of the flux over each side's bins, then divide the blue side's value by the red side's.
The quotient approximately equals 0.987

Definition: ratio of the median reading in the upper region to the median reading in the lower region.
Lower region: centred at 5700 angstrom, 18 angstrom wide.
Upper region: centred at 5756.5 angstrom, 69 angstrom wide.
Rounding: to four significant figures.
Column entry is 1.046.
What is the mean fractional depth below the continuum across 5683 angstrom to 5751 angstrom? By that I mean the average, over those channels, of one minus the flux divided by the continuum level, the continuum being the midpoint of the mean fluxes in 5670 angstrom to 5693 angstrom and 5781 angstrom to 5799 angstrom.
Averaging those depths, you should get 0.008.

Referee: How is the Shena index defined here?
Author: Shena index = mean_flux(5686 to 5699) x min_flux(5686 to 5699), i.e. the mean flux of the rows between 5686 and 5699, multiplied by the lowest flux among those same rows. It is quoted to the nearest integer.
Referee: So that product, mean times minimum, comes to 392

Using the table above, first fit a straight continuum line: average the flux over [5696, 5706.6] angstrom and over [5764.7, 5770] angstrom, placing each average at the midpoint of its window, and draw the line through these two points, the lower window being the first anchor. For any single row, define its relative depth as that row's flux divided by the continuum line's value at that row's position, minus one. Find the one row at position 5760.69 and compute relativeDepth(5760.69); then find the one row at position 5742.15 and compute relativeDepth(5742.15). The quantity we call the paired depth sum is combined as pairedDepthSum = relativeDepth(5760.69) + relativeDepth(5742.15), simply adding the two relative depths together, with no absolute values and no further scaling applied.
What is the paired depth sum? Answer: -0.02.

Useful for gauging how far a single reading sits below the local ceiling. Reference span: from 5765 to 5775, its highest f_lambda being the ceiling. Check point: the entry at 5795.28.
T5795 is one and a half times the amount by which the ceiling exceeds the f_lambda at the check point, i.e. 1.2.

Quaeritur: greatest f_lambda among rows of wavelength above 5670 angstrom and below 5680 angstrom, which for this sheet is 20.33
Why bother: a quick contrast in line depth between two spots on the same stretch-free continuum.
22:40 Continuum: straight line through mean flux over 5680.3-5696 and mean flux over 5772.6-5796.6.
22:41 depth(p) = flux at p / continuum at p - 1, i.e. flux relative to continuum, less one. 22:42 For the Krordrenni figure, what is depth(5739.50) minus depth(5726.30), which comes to -0.026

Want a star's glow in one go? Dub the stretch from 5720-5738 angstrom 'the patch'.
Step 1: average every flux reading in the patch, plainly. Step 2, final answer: 20.6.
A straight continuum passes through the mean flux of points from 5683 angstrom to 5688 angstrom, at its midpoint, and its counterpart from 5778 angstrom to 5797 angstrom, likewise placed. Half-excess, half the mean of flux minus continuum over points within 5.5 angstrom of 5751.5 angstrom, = -0.04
